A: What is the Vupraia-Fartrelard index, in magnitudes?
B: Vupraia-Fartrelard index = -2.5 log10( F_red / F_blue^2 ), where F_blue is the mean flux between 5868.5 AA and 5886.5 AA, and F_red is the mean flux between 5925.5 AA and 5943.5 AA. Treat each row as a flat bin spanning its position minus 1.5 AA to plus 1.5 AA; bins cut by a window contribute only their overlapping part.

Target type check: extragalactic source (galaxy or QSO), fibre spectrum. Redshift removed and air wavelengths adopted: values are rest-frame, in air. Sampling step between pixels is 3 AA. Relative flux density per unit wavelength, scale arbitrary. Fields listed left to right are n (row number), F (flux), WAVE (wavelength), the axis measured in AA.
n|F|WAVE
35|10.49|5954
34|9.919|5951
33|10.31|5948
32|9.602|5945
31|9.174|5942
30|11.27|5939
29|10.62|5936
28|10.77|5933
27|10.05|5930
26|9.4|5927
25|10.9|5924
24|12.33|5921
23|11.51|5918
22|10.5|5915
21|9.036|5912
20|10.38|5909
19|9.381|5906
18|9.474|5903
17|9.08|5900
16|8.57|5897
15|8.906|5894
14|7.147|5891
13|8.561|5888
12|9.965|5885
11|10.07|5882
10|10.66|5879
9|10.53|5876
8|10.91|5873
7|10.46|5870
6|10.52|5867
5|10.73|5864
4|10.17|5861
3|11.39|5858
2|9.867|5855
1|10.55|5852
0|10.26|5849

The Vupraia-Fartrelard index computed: 2.57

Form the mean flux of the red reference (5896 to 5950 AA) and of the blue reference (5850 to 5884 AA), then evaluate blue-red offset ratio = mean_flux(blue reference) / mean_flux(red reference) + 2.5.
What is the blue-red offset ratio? 3.54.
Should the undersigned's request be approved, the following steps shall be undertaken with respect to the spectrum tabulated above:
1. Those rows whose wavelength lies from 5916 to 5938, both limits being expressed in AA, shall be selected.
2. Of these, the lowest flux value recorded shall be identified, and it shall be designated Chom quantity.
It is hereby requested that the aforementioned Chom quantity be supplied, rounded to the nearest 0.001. 9.400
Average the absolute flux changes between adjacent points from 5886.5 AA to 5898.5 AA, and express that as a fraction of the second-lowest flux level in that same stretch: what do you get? 0.14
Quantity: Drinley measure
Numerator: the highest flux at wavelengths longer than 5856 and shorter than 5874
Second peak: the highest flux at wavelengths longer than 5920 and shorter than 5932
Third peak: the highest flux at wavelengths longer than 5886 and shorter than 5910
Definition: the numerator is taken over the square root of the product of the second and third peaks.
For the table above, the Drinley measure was 1.01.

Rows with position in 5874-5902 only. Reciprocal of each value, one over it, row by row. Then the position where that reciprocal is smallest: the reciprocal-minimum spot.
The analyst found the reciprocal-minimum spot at 5879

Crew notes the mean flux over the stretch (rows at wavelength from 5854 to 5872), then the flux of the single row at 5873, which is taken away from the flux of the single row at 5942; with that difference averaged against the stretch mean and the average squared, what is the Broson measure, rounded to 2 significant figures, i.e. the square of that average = 19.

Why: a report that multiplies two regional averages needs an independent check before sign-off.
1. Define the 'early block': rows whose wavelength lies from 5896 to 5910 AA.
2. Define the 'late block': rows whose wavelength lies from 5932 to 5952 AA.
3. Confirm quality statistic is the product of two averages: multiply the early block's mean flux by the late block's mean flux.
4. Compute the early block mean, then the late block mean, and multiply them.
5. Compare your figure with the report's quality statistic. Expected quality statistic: 96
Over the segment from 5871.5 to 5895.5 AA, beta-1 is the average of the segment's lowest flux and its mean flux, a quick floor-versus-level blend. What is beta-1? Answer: 8.4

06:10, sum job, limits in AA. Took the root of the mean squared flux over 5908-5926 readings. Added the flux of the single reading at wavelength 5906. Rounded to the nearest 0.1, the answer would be 20.2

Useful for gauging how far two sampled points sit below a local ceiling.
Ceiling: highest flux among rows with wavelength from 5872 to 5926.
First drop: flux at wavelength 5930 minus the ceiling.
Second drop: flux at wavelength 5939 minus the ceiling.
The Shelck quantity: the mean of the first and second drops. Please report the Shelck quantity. -1.7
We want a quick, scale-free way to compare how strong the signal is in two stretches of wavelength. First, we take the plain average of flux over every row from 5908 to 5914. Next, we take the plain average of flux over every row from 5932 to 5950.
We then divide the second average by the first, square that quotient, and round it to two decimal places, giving 1.12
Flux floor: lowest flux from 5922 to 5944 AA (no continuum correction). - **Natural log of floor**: 2.22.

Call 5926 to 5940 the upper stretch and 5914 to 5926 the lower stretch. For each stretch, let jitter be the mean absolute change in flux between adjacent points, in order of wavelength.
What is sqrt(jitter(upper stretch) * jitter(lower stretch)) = 0.77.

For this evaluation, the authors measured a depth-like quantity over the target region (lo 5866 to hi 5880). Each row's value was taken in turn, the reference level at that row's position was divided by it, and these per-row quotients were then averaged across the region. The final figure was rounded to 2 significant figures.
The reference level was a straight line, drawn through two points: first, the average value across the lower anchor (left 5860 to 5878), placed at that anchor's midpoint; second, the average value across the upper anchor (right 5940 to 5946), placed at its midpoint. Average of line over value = 0.99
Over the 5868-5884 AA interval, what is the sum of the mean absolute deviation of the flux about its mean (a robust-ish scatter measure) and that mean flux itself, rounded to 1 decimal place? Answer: 10.7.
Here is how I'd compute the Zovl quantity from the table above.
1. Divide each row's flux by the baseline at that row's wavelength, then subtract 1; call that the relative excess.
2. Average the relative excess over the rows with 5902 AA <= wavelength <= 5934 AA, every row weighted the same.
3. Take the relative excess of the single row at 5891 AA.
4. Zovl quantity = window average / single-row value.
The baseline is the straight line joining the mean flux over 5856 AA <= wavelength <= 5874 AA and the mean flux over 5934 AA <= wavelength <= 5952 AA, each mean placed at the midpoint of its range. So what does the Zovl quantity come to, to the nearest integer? 0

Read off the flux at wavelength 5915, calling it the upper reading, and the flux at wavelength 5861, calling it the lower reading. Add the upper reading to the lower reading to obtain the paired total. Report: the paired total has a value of 20.7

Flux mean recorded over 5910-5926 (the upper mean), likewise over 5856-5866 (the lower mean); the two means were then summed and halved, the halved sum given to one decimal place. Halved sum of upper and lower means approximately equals 10.8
